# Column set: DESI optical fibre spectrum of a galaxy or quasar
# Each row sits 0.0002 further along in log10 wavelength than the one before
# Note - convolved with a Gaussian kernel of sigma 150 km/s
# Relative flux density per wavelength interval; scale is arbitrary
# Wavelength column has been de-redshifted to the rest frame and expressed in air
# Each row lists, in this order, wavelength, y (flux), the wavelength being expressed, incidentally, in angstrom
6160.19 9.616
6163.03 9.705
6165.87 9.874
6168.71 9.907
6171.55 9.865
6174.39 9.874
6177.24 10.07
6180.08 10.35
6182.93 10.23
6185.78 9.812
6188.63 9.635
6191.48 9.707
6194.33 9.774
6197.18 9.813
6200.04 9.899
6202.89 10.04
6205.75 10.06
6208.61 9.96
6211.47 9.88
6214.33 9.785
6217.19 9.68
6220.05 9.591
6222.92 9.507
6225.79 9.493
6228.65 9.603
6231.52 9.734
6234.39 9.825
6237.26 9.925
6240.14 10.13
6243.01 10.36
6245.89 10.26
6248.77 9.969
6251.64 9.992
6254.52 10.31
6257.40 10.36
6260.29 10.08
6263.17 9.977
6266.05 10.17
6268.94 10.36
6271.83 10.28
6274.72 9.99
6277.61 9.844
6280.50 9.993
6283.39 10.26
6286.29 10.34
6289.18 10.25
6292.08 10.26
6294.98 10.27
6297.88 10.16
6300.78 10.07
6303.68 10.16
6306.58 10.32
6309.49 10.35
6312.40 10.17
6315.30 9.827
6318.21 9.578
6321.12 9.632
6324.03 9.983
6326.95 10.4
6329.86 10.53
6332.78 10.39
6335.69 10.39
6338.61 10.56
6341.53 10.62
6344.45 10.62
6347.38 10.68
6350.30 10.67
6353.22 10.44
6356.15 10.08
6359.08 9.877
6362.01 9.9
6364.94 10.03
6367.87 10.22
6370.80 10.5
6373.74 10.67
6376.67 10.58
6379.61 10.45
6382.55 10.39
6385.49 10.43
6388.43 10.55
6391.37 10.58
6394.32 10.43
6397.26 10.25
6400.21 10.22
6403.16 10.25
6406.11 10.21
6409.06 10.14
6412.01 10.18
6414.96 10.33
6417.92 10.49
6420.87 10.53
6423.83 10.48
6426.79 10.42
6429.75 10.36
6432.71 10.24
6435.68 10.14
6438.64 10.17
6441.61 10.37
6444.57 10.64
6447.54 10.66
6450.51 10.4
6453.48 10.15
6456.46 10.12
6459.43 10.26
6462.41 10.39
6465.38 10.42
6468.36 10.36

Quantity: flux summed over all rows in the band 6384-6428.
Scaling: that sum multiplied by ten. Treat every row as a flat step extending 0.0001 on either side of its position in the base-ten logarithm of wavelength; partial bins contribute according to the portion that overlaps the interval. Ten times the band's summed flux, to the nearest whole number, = 1555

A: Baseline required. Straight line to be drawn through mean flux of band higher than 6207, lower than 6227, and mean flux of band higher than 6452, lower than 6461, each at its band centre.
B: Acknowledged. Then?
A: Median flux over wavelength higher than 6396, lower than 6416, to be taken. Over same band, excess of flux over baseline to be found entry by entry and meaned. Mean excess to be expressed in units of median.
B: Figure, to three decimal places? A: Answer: 0.015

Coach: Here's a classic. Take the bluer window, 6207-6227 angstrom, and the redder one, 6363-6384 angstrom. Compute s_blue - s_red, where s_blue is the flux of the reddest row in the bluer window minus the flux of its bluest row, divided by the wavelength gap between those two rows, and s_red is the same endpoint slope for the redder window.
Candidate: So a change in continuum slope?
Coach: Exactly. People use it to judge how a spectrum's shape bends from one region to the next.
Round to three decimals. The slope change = -0.048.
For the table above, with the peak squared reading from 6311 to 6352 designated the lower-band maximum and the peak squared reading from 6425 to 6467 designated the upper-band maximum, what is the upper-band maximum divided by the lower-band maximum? 0.996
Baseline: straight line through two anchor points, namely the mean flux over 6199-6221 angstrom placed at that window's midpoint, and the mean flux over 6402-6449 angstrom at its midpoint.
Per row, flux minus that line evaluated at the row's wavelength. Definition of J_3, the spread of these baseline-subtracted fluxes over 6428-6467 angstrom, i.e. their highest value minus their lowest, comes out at 0.56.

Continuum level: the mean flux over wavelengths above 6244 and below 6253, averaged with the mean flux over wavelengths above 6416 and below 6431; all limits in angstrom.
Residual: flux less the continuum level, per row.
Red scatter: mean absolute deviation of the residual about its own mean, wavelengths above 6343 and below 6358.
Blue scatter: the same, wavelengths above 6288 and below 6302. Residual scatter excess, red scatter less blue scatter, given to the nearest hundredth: 0.12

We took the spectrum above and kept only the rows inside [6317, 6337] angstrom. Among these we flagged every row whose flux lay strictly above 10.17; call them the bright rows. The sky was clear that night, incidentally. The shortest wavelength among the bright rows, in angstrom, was 6326.95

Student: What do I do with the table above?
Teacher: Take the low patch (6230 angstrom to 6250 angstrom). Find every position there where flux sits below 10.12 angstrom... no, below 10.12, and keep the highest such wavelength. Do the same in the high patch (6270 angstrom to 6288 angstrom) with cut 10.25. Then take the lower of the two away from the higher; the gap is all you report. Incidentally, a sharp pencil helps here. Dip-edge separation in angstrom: 31.7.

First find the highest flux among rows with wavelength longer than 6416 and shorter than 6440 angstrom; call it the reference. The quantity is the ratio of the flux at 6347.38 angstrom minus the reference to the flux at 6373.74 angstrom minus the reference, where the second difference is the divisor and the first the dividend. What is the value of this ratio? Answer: 1.1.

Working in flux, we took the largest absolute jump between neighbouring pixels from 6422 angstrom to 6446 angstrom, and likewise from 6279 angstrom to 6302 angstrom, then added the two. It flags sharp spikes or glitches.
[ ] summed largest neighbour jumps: 0.54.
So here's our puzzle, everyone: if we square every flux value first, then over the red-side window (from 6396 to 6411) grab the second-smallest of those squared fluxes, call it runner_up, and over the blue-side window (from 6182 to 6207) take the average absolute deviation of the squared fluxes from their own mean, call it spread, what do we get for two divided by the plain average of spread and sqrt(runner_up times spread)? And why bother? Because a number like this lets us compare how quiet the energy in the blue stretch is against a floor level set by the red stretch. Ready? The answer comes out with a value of 0.192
